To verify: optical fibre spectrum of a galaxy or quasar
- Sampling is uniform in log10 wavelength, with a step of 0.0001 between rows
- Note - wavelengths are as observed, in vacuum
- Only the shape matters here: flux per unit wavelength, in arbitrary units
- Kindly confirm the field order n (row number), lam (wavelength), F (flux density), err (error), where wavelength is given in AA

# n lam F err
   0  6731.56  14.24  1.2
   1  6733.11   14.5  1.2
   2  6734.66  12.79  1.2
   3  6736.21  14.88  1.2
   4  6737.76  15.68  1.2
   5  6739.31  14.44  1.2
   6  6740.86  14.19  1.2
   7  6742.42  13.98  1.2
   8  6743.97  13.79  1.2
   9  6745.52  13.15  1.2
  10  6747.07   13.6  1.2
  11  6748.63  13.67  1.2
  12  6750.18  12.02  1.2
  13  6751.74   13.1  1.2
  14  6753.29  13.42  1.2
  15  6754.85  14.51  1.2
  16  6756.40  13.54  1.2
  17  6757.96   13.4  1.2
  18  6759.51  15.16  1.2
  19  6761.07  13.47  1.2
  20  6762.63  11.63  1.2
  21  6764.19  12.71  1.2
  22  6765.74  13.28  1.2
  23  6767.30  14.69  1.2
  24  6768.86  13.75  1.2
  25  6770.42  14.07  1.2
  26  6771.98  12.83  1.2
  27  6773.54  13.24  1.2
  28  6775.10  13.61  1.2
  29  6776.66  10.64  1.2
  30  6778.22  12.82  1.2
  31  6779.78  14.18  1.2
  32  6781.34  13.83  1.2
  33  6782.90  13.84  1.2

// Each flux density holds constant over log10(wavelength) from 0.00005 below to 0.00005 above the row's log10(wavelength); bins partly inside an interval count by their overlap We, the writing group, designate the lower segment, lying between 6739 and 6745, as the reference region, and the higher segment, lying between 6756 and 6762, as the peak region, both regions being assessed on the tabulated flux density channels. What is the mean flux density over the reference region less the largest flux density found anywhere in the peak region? -1.1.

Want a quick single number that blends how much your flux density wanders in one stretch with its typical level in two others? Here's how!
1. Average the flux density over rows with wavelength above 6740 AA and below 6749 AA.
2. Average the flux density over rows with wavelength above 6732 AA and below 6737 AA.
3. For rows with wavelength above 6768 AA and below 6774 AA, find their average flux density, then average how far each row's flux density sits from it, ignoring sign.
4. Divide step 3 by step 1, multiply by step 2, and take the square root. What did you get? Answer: 0.67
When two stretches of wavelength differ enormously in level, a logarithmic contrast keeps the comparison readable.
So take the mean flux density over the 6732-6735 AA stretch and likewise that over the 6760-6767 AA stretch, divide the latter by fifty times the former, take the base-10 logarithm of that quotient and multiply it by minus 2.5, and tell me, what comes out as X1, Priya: 4.32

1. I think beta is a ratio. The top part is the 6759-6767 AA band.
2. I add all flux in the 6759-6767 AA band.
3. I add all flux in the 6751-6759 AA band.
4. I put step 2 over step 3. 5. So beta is 0.97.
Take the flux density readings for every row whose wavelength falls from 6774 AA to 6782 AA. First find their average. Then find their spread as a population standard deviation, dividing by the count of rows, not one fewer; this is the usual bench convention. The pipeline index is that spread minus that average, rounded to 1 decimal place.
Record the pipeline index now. -11.7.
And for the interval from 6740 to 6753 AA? -12.8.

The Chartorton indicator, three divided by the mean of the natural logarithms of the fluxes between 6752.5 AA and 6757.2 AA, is 1.14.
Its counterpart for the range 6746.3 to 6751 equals 1.17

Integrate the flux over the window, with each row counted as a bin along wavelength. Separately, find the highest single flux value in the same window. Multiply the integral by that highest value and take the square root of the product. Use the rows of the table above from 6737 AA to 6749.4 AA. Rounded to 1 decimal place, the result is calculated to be 52.3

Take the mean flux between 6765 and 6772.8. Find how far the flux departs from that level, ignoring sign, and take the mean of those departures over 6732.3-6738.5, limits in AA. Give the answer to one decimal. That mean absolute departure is 1.2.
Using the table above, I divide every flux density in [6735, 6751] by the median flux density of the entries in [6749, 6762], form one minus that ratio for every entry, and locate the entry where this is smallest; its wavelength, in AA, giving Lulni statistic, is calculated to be 6737.76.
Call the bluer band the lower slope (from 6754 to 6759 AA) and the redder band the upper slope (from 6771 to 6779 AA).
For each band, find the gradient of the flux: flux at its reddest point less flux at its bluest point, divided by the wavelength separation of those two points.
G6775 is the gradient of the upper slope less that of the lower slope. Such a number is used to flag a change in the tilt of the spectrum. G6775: 0.4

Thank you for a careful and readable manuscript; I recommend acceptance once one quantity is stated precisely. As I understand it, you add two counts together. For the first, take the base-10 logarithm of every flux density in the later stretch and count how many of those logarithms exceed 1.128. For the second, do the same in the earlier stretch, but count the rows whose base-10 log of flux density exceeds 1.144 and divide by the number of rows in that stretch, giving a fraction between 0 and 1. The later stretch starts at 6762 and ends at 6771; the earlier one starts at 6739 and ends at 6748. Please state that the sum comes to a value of 3.5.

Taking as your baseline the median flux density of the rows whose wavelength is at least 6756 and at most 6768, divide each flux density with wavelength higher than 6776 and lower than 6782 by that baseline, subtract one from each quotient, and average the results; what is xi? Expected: -0.04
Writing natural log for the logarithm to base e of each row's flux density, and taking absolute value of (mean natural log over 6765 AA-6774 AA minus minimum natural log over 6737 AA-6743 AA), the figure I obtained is 0.03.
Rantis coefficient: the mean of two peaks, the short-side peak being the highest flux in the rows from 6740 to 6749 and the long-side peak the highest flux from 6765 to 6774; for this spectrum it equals 14.4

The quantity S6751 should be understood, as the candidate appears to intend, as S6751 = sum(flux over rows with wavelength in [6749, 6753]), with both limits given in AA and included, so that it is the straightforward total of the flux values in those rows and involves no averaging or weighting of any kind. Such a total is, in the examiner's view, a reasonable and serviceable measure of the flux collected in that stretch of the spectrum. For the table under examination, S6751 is 25.1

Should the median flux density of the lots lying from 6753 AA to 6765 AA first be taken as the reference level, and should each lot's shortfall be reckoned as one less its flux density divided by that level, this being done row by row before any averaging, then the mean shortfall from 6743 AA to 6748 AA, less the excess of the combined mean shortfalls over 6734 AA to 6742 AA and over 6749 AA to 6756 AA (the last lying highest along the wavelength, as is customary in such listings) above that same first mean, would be 0.05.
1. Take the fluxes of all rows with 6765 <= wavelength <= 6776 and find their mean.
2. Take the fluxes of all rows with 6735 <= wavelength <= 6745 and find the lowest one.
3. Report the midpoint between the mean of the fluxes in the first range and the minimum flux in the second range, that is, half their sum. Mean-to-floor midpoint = 13.7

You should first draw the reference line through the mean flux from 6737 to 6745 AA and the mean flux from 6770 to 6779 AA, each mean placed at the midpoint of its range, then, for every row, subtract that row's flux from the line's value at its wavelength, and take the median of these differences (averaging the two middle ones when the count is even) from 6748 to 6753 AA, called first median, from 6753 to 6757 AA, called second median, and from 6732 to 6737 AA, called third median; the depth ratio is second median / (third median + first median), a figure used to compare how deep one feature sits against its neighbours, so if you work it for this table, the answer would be 0.1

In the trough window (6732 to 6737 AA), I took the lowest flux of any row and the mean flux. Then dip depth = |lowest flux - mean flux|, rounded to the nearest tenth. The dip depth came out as 1.3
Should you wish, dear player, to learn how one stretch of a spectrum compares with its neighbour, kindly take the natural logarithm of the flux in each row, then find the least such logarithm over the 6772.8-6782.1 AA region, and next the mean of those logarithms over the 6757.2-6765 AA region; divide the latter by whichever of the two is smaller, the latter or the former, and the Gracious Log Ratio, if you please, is 1.09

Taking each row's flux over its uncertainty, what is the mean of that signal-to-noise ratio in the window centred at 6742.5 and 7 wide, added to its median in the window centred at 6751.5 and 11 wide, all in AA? 22.9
